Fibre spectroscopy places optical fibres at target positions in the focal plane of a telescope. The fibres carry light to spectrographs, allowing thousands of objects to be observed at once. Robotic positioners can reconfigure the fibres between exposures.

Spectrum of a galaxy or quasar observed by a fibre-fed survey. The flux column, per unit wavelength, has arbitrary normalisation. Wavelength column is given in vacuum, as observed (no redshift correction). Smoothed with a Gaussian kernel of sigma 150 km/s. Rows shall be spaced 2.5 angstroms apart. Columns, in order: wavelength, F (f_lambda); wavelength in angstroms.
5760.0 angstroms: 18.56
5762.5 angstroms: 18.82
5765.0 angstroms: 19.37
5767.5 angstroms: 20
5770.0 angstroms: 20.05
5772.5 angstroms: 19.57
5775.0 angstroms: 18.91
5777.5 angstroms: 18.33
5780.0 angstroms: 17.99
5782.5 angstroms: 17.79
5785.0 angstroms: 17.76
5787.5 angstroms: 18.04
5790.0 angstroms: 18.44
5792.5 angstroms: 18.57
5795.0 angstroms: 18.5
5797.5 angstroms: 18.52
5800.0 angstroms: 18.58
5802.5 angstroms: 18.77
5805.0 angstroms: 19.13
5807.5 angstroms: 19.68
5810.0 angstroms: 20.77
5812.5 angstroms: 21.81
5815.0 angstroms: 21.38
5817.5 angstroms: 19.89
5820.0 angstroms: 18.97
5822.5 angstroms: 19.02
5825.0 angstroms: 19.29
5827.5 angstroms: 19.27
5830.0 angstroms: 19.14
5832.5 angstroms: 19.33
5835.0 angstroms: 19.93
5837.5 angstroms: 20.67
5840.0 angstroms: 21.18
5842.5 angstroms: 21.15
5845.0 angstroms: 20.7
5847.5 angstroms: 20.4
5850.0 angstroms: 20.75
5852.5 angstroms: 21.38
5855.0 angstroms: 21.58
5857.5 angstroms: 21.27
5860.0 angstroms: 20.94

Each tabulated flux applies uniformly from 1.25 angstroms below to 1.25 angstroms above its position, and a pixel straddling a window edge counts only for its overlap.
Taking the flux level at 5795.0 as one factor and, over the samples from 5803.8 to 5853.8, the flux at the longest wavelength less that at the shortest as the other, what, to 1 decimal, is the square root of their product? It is 6.5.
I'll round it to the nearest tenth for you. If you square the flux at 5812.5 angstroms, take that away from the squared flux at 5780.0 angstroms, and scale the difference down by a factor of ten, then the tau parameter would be -15.2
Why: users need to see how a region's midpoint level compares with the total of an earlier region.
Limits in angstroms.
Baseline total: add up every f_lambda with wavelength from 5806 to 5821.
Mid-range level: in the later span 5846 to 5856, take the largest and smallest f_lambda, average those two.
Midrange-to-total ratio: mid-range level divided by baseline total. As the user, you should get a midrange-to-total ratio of 0.17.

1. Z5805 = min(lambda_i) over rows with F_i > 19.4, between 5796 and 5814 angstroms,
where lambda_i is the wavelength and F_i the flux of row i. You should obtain 5807.5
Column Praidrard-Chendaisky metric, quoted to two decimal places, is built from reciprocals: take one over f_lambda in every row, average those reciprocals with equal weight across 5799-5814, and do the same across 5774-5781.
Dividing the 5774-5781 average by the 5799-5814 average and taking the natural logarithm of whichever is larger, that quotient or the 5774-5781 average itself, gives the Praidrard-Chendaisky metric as 0.07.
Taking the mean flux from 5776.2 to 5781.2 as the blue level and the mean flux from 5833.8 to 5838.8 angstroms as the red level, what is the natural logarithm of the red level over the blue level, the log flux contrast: 0.11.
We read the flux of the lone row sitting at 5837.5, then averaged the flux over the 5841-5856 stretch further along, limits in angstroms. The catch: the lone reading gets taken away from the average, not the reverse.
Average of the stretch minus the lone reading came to 0.3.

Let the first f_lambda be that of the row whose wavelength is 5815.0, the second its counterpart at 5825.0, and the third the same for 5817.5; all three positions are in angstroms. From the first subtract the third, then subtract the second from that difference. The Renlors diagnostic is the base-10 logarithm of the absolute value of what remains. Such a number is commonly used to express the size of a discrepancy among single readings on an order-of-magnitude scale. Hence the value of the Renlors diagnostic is 1.25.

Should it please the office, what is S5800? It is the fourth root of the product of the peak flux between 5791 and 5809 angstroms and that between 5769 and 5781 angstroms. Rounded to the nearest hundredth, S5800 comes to 4.46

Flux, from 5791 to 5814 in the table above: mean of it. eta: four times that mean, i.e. 77.5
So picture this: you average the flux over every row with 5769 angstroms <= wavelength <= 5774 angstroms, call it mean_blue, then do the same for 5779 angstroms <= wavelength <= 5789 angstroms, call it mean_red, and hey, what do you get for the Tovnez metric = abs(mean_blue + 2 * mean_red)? 55.6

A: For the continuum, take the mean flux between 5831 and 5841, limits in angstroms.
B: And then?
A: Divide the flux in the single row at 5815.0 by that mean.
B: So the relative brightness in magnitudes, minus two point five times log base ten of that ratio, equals -0.06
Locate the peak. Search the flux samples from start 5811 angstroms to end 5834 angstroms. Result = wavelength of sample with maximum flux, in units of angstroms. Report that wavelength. 5812.5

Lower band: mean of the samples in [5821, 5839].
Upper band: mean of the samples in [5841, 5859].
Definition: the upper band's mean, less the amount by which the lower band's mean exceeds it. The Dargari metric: 22.5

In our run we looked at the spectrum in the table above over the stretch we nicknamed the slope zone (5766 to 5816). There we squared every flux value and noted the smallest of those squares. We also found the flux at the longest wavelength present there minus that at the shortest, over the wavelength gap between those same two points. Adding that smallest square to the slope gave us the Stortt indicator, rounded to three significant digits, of 315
